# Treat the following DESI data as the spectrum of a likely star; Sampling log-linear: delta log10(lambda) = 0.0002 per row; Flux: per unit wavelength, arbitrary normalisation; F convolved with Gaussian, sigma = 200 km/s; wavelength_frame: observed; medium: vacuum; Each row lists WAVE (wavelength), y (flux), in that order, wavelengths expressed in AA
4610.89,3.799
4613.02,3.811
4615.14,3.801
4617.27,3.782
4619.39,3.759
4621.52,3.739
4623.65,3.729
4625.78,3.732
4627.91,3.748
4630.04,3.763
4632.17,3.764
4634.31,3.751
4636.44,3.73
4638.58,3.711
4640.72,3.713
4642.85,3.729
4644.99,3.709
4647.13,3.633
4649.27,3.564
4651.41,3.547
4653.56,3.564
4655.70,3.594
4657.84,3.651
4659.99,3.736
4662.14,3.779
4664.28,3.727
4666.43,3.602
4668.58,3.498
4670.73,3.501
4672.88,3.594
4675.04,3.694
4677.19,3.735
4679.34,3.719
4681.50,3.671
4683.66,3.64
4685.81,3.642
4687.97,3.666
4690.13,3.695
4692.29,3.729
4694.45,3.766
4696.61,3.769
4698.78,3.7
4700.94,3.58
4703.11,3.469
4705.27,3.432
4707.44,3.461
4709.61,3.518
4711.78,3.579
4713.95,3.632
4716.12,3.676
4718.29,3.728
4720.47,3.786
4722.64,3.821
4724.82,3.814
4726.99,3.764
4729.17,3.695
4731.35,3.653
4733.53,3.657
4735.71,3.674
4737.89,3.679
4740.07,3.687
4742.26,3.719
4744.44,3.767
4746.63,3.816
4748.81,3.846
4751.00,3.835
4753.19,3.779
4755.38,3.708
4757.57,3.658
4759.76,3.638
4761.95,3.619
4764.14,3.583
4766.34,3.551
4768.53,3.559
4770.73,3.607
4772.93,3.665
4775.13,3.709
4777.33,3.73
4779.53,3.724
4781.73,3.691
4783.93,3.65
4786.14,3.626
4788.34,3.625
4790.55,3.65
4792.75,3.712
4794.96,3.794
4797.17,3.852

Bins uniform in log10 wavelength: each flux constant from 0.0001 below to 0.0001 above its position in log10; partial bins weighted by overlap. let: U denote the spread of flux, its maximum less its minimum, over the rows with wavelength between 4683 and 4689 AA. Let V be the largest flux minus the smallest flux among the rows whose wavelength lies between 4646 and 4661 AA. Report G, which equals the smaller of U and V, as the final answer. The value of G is 0.03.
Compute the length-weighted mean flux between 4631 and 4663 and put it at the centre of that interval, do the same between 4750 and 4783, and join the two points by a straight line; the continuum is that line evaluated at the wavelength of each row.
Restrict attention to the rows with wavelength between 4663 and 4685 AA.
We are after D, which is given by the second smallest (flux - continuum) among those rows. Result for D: -0.17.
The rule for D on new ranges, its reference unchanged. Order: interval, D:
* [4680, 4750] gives -0.21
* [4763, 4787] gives -0.11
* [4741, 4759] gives 0.04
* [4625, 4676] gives -0.17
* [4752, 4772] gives -0.11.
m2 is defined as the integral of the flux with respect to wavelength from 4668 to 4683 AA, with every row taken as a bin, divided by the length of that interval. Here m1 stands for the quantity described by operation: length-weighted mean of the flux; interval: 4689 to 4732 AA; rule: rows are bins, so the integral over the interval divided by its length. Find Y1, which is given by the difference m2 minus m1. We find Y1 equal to -0.03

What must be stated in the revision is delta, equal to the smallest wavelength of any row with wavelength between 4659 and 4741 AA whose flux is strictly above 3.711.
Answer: 4659.99 AA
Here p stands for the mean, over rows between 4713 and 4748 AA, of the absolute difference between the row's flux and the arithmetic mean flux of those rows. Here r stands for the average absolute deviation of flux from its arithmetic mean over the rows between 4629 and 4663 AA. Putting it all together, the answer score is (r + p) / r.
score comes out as 1.8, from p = 0.054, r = 0.07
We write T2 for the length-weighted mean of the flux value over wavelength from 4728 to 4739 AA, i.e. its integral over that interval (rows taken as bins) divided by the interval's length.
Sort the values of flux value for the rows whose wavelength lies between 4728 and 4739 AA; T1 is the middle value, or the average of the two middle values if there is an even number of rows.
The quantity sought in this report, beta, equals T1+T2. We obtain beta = 7.35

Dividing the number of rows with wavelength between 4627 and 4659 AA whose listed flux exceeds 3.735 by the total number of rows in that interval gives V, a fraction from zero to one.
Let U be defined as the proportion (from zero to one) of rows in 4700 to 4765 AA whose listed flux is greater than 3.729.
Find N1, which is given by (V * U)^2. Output 0.0064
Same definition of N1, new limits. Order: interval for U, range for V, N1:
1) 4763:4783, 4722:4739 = 0.0017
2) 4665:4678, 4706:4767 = 0.0029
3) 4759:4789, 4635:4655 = 0.0000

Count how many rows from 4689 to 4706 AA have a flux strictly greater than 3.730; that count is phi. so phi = 2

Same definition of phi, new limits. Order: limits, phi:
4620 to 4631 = 4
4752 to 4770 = 1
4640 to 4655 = 0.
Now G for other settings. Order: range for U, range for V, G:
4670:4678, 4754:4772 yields 0.16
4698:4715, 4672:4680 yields 0.14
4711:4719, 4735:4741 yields 0.01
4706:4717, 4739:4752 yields 0.16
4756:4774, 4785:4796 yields 0.11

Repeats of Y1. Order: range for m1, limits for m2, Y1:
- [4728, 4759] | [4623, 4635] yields 0.02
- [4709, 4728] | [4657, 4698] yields -0.03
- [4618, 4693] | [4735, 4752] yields 0.08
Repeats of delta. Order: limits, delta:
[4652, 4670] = 4659.99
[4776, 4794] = 4777.33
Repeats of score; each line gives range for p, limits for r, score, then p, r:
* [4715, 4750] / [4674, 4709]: 1.7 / 0.057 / 0.08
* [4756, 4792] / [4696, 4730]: 1.4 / 0.042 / 0.11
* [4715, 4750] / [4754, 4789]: 2.3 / 0.057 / 0.05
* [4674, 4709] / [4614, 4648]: 4.2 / 0.083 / 0.03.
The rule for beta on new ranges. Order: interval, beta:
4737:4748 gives 7.46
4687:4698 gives 7.45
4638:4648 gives 7.41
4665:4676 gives 7.17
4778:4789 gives 7.32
